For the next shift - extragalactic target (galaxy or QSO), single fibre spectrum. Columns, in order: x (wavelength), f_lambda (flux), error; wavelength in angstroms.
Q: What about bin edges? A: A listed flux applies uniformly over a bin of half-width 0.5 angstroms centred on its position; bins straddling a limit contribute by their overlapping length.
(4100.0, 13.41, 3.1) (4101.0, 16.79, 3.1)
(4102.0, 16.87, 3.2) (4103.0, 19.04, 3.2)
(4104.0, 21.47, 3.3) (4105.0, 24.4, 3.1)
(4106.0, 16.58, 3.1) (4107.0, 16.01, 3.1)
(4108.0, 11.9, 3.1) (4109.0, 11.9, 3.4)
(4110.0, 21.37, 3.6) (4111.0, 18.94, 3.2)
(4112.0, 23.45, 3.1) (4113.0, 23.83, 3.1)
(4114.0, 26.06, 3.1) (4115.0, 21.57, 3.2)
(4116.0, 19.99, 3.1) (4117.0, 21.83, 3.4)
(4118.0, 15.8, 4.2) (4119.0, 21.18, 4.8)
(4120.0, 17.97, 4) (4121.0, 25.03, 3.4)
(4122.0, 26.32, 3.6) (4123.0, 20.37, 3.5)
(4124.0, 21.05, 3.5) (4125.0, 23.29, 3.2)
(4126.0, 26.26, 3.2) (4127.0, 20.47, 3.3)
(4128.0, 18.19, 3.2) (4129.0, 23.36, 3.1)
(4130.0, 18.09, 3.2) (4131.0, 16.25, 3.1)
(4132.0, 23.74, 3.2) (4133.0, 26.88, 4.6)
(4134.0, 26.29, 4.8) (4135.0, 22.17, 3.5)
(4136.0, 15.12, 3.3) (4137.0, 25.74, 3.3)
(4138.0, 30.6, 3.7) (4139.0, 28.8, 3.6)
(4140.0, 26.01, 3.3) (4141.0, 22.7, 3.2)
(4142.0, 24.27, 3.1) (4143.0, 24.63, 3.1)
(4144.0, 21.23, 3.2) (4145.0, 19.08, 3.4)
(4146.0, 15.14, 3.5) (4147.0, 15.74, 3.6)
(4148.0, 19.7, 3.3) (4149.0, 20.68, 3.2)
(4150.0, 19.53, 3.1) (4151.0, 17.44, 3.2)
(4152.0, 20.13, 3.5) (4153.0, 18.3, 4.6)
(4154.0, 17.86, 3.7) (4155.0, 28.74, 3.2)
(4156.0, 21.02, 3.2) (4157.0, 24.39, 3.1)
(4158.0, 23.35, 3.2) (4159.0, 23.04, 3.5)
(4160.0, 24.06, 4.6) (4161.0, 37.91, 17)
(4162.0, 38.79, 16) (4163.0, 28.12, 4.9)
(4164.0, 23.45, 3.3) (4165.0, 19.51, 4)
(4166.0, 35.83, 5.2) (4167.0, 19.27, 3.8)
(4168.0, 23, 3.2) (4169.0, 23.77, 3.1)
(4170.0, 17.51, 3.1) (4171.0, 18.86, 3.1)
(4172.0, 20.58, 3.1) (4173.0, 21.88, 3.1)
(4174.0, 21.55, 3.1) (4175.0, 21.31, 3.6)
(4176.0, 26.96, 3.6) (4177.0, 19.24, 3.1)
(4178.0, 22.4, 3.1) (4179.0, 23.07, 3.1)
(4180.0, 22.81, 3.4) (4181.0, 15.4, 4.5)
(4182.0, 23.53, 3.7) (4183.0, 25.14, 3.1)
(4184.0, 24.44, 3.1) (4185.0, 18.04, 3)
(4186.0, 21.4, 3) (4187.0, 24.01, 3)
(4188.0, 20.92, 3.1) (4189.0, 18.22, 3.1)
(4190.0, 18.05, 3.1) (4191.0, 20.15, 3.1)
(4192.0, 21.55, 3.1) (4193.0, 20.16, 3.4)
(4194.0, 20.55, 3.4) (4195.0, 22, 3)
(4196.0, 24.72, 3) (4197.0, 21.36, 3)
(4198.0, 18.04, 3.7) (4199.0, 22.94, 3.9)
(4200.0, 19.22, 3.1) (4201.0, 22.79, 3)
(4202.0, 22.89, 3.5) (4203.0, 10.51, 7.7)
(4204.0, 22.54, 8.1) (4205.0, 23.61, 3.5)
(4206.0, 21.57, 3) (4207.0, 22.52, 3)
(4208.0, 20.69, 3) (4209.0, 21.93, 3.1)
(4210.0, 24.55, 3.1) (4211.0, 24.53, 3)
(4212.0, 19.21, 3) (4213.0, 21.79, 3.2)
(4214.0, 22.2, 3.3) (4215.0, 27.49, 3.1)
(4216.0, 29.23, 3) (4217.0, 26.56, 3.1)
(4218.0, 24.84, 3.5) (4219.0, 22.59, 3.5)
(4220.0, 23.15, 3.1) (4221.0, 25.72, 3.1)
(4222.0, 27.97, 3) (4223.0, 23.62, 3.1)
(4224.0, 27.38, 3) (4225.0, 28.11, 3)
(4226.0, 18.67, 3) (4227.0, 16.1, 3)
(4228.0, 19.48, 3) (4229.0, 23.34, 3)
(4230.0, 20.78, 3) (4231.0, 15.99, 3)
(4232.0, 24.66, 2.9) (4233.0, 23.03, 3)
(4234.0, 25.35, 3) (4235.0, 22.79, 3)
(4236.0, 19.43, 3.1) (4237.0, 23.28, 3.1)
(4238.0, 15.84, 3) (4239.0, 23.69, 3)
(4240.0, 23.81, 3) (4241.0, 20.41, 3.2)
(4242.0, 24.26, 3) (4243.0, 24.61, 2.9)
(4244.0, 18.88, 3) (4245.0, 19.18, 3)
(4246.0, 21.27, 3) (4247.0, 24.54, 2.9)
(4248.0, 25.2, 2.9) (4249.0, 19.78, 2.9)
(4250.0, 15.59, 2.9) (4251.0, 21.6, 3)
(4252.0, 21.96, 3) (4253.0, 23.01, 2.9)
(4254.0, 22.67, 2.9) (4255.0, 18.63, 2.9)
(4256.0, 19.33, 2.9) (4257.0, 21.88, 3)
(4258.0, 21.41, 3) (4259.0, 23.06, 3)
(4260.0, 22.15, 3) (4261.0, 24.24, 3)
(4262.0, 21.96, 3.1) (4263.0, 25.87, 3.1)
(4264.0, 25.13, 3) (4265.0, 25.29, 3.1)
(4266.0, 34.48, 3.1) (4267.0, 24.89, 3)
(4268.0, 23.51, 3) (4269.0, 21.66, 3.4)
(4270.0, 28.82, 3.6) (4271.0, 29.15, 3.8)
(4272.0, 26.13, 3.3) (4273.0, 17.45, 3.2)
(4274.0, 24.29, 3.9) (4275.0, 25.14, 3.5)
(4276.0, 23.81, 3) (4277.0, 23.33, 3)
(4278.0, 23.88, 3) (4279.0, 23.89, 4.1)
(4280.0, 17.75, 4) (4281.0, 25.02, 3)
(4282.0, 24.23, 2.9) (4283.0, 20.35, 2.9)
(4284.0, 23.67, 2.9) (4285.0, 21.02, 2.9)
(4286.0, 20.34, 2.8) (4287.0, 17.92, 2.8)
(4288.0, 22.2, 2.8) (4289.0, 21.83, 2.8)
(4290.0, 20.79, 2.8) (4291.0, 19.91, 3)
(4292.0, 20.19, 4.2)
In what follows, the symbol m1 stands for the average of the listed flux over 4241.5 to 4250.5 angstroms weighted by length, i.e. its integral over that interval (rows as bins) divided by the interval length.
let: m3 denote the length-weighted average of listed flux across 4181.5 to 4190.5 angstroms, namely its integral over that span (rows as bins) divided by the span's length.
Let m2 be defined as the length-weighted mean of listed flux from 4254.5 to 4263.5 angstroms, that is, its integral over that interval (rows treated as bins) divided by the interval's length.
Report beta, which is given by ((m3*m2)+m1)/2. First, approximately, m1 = 21.5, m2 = 22.1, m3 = 21.5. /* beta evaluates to 248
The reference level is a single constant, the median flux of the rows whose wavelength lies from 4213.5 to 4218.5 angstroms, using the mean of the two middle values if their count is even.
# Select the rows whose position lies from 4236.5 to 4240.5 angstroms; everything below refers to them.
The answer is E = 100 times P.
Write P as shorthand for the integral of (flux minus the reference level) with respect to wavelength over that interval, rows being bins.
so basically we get -1962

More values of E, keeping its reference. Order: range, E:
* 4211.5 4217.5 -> -1288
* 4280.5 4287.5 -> -3337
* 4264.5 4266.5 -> 665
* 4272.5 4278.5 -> -2146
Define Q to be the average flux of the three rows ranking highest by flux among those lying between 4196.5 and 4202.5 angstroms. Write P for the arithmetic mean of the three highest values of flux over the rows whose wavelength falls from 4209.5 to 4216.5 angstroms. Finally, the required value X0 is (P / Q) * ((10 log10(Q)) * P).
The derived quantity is 436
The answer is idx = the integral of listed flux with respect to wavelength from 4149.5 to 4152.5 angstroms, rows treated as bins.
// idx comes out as 57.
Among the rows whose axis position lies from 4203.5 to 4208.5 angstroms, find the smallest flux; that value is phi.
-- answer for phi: 20.69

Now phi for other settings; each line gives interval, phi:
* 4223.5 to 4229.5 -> 16.1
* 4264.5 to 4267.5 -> 24.89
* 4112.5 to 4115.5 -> 21.57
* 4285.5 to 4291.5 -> 17.92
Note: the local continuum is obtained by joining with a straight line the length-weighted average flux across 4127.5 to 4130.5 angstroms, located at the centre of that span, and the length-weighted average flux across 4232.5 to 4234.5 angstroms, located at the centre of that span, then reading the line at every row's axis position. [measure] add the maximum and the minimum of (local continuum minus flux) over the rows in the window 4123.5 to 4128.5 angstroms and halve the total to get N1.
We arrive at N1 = -2.4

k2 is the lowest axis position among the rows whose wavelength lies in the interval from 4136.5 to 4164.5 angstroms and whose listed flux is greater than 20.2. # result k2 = 4137.0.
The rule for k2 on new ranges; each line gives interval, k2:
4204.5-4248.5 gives 4205.0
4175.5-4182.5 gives 4176.0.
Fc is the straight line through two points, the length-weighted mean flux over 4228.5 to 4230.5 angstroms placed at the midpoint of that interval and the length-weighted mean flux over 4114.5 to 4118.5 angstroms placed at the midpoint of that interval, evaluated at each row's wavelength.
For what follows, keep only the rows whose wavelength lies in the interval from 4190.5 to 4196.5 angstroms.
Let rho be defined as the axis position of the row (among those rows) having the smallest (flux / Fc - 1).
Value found 4193.0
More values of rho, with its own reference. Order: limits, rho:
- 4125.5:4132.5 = 4131.0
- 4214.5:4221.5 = 4219.0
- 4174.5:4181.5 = 4181.0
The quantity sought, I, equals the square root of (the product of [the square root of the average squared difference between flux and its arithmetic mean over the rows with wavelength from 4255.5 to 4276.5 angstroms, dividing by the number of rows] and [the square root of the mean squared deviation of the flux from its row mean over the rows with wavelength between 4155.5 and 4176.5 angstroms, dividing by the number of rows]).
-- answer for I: 4.55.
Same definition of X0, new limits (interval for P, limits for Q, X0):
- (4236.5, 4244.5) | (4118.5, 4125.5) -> 329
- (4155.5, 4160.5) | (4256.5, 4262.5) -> 338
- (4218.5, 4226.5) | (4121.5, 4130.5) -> 429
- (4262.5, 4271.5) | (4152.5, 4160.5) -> 521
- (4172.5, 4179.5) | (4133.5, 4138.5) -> 305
